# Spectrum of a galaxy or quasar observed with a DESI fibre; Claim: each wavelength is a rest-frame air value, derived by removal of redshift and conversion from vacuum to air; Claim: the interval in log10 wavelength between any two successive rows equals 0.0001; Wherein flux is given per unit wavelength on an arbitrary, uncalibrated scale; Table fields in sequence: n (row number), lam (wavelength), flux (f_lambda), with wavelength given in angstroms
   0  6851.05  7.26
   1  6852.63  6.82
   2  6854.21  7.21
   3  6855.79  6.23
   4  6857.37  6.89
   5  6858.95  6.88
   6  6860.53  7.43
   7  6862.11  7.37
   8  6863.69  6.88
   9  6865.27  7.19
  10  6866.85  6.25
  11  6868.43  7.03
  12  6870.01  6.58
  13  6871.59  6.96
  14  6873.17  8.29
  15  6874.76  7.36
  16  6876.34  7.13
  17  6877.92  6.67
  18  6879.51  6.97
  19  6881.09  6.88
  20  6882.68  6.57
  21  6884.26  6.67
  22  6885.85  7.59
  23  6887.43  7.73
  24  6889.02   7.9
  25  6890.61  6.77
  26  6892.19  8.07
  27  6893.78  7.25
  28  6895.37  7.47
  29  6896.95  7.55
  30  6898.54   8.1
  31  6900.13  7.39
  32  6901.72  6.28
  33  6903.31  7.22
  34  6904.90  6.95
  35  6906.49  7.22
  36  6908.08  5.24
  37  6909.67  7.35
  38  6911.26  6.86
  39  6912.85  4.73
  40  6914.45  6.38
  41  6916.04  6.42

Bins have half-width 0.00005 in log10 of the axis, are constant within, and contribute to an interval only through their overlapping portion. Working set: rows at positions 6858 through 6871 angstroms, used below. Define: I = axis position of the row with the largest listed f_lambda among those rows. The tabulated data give 6860.53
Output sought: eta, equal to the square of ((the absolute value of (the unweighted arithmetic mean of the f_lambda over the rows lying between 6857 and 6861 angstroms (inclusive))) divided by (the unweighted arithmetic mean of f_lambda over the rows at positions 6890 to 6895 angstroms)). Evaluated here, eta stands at 0.92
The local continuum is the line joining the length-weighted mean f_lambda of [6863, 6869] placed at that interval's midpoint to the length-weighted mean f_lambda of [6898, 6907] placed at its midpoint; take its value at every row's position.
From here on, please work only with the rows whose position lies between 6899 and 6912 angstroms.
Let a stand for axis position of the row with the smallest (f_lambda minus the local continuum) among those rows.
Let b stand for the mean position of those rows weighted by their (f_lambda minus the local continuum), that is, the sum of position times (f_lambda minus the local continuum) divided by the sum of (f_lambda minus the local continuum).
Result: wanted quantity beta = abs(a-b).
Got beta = 1.0 angstroms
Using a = 6908.08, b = 6907.1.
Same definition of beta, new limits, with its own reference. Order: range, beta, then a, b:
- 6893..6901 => 3.7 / 6893.78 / 6897.5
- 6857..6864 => 2.8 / 6863.69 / 6860.9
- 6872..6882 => 5.1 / 6877.92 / 6872.8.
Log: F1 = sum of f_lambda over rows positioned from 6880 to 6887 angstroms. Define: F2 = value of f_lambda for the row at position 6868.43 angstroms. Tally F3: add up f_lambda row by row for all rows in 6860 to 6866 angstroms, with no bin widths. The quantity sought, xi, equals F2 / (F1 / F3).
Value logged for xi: 7.3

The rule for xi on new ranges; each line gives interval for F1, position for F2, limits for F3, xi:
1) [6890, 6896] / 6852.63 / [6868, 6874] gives 6.7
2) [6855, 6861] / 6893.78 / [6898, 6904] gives 7.7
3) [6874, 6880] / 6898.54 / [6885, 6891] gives 8.6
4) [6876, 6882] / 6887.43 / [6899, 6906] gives 7.8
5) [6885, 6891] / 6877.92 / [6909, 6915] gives 5.6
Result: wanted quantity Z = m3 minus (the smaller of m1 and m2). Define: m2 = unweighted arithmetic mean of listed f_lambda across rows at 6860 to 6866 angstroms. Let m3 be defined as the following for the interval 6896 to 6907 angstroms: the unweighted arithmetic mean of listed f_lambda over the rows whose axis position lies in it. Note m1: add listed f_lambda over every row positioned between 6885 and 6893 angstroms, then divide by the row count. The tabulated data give 0.03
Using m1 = 7.6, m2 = 7.2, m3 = 7.24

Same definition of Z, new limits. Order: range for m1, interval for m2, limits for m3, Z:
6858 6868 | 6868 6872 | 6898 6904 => 0.39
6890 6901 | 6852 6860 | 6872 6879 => 0.56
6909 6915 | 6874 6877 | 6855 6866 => 0.65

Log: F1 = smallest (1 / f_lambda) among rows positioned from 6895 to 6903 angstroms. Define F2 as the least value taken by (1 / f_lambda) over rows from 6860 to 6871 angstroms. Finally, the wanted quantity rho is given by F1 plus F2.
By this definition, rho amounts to 0.258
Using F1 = 0.123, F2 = 0.135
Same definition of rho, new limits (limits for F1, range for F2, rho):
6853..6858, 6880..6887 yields 0.270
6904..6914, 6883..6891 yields 0.263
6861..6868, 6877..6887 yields 0.267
